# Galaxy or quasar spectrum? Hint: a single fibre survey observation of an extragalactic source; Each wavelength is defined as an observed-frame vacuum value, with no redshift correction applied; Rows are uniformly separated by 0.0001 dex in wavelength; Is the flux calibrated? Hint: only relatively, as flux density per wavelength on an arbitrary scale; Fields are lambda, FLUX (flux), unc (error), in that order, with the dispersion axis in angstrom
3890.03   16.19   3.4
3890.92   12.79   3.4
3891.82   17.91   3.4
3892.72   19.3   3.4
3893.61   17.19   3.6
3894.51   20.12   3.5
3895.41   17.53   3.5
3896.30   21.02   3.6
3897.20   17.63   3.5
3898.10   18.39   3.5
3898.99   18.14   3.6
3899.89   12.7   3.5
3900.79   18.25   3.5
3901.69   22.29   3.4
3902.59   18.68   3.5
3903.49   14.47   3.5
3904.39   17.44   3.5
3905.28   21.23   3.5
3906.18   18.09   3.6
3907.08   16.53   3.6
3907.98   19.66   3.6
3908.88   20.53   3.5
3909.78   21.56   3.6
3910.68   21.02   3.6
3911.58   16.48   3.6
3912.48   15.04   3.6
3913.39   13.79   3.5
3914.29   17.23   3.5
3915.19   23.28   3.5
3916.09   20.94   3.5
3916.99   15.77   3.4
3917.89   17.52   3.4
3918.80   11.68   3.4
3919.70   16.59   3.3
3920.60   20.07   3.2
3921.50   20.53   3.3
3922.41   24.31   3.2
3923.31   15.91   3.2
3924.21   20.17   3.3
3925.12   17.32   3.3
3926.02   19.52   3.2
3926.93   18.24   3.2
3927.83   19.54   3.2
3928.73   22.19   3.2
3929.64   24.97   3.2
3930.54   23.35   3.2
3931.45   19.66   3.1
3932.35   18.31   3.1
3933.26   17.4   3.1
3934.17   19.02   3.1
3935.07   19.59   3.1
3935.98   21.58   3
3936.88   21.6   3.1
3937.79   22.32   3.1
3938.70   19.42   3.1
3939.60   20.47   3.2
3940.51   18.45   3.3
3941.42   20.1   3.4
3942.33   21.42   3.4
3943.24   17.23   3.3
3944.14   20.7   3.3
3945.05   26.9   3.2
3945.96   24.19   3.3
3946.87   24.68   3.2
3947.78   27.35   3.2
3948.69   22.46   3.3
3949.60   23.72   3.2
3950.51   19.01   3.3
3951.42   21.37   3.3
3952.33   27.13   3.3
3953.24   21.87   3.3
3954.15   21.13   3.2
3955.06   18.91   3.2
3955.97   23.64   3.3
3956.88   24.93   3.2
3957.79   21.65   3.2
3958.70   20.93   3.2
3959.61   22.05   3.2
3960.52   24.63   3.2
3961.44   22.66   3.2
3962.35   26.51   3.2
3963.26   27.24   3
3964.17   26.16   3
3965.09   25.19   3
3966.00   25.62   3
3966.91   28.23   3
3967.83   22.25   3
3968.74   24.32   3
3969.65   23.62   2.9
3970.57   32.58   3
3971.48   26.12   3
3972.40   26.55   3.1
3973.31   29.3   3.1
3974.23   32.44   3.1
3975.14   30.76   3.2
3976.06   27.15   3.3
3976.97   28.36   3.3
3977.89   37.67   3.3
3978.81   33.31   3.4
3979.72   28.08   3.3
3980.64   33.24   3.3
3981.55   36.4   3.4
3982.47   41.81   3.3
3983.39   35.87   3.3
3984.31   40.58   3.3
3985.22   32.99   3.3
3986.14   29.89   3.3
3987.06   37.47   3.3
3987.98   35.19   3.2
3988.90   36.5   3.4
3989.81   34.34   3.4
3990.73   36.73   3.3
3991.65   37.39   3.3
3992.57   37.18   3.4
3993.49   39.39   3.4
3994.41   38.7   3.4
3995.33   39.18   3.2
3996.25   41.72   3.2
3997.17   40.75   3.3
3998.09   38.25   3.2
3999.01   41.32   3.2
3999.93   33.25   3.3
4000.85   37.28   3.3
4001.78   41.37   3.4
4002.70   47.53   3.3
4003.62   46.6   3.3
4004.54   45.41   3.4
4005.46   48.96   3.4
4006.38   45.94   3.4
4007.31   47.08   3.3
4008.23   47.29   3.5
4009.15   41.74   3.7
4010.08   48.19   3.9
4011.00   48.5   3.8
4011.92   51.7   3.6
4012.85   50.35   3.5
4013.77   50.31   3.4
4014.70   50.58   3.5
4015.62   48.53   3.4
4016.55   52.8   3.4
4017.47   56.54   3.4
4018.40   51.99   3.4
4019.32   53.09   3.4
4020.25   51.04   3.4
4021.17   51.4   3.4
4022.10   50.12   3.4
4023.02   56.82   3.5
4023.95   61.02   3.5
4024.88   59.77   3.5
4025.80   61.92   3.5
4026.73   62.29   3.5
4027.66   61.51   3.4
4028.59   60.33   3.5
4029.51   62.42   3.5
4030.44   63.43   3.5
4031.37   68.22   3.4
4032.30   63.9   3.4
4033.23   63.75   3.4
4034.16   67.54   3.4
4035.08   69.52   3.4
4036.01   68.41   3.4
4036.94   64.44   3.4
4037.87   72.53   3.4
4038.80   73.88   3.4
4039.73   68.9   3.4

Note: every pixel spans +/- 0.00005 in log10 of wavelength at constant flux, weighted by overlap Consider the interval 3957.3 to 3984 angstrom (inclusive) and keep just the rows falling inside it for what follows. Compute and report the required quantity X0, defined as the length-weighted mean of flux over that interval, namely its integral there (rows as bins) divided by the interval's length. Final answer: 28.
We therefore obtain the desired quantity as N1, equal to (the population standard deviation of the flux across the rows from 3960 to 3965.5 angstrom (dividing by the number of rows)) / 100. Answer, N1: 0.015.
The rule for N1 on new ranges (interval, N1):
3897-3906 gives 0.027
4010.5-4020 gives 0.023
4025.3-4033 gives 0.022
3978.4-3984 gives 0.041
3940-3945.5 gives 0.031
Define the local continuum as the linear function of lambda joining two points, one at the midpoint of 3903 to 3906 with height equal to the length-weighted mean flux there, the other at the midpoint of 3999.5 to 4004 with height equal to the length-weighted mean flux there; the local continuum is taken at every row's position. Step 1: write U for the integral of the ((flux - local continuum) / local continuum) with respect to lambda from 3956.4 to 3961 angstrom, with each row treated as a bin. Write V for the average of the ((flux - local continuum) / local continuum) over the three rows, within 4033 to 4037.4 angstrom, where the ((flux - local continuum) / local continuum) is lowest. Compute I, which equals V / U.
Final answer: -0.28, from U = -1.19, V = 0.33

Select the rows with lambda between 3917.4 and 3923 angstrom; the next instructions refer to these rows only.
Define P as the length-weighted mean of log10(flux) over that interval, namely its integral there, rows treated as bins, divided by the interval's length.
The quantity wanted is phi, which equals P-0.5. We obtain 0.75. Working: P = 1.25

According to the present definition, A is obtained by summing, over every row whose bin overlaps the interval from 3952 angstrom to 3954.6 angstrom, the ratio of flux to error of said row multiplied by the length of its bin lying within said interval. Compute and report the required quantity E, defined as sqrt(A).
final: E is 4.3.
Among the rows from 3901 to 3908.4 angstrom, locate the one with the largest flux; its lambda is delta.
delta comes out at 3901.69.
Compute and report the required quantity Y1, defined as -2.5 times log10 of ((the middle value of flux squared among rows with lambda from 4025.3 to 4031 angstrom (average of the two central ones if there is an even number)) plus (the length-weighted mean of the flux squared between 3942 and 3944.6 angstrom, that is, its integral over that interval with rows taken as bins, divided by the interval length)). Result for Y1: -9.1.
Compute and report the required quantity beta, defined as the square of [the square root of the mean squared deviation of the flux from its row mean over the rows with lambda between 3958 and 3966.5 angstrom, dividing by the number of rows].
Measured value 4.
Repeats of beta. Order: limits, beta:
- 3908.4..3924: 11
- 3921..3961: 7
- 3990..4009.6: 19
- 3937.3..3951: 8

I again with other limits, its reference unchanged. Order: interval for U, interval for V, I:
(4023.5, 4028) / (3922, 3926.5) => -0.16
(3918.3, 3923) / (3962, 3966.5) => 0.30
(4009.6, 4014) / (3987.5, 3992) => -0.12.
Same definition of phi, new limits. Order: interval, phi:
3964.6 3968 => 0.90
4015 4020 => 1.22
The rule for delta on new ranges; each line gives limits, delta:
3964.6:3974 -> 3970.57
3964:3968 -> 3966.91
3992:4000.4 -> 3996.25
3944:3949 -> 3947.78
